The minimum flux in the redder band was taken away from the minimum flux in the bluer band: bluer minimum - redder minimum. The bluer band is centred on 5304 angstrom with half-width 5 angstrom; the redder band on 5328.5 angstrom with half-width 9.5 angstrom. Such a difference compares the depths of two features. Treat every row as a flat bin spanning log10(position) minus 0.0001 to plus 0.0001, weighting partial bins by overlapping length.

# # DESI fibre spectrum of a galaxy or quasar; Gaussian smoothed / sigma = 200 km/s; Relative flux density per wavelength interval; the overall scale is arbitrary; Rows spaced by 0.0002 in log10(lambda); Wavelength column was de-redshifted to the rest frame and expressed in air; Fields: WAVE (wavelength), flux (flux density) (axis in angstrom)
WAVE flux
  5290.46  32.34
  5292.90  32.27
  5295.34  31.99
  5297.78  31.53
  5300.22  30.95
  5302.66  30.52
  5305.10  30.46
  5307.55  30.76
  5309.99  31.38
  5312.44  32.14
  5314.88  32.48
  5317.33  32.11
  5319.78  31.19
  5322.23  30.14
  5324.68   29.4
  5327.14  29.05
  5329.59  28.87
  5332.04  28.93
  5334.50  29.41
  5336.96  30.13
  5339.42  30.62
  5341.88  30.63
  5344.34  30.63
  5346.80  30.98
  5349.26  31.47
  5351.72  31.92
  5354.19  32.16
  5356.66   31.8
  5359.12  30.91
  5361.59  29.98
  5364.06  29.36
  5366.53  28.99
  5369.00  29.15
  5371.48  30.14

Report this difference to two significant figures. 1.6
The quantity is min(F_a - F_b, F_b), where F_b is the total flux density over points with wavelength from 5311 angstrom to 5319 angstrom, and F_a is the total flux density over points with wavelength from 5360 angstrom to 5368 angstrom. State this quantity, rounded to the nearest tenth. -8.4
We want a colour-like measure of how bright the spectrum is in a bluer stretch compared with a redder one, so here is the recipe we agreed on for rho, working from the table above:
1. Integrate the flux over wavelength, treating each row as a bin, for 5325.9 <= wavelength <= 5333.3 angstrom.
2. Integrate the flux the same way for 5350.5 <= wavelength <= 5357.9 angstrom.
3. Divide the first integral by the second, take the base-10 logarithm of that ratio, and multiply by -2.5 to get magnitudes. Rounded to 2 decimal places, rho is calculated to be 0.11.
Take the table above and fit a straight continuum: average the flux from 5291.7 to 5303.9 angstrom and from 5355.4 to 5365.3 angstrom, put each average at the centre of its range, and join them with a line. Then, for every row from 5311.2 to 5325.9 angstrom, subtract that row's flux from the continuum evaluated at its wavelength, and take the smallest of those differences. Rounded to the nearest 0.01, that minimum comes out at -1.28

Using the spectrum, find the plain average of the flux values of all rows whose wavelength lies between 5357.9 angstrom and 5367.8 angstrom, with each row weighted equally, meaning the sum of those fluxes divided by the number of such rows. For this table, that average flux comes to 29.8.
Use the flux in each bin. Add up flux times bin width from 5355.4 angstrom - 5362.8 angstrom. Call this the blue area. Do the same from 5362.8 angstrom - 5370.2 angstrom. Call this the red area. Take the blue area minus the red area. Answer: 13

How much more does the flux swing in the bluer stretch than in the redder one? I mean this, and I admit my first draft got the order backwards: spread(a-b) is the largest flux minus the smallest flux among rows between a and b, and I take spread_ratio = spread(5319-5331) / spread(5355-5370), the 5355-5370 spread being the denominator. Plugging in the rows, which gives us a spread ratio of 0.83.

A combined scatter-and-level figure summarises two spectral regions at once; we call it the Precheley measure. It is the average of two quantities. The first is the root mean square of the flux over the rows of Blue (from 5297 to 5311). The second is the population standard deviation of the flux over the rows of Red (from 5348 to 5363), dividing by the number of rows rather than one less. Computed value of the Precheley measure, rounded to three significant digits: 15.8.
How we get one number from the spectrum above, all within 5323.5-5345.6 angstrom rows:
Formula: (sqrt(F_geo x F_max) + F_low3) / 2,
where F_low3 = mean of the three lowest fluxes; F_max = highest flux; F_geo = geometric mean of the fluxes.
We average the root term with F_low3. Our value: 29.6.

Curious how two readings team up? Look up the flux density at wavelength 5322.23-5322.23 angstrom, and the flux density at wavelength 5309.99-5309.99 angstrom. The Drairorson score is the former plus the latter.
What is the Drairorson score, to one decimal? 61.5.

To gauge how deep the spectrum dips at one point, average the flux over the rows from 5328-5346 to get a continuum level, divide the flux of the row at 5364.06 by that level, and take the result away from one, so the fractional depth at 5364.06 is 0.018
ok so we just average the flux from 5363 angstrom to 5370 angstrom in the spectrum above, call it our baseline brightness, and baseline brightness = 29.2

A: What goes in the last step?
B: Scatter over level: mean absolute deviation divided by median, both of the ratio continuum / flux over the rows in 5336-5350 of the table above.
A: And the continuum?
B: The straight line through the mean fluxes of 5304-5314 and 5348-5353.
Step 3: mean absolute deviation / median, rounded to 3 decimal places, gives 0.009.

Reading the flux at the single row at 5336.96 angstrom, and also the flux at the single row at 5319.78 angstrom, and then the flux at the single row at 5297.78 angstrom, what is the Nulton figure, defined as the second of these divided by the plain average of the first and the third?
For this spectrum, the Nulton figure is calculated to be 1.01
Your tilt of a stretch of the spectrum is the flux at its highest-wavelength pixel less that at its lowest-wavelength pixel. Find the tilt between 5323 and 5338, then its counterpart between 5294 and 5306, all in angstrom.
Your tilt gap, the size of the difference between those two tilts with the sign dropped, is 2.3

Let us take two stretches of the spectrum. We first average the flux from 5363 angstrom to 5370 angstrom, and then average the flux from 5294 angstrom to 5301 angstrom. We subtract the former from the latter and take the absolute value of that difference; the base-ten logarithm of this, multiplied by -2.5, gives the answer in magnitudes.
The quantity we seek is -0.9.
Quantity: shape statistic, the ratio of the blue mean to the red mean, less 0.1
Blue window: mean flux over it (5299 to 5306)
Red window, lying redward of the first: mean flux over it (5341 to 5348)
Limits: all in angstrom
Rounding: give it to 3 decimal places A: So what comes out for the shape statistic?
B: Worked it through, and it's 0.897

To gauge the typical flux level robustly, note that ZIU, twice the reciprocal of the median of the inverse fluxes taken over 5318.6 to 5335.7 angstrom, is 59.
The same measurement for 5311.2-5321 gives 64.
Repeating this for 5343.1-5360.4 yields 63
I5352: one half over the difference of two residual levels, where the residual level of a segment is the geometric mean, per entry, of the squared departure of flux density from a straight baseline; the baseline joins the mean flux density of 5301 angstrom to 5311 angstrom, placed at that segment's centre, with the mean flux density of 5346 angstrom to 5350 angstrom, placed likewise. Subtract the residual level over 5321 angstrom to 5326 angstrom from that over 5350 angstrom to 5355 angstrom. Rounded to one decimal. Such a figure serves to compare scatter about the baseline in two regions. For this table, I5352 -0.7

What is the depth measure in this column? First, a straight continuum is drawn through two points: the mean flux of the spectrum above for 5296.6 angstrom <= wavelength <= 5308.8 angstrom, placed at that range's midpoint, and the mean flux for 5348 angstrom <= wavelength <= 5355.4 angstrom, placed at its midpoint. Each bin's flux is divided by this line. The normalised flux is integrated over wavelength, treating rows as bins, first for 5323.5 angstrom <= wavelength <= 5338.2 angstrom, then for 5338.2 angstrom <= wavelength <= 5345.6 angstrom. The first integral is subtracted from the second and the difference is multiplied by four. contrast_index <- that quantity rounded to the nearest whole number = -26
